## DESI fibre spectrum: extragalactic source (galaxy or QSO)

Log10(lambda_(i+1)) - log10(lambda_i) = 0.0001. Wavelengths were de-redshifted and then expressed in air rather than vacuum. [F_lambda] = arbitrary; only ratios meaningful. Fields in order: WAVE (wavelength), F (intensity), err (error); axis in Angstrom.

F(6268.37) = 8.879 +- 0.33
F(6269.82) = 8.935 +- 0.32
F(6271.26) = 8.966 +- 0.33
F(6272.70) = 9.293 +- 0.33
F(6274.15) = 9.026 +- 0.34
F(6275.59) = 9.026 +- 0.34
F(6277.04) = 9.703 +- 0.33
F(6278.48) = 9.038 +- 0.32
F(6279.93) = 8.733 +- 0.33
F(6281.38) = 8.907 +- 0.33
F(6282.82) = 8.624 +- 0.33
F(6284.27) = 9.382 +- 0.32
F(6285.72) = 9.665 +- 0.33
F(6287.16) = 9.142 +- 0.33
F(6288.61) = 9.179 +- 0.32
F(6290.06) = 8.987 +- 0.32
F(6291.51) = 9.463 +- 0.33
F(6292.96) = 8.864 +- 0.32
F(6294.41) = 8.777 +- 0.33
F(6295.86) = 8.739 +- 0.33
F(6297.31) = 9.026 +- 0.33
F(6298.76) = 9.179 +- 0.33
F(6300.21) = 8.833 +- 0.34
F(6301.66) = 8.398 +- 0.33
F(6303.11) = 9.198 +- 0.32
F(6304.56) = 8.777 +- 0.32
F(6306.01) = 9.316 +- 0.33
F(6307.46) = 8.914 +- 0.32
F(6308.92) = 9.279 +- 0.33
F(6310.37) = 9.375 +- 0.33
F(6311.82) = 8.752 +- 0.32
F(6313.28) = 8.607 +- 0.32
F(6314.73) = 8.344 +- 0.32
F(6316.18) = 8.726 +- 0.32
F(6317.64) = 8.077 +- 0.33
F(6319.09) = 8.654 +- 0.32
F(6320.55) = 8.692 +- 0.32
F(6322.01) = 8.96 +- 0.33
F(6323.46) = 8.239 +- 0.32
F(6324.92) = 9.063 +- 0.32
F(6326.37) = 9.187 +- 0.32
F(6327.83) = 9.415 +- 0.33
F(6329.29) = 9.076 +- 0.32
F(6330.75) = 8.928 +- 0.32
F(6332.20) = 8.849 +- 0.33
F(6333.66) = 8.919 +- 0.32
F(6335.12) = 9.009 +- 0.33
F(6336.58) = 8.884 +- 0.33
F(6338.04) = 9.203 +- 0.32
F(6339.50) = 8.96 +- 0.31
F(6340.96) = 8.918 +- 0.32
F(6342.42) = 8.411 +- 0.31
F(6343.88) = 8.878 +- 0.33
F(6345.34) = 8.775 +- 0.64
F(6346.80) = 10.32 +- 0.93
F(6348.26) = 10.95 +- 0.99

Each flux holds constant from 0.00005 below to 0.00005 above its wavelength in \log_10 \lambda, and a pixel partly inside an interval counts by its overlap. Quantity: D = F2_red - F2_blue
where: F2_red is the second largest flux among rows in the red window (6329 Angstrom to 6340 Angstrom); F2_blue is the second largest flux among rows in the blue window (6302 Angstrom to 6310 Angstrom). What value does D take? -0.20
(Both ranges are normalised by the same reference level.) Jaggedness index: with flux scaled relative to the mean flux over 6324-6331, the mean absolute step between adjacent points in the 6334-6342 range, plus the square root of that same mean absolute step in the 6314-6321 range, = 0.23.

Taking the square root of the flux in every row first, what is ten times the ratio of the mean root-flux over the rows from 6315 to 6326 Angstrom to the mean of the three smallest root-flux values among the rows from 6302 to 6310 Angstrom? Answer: 9.8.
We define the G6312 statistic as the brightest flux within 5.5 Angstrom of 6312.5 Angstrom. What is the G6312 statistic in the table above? 9.375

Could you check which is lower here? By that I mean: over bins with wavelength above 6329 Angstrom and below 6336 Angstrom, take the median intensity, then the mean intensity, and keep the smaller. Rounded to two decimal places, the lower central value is 8.93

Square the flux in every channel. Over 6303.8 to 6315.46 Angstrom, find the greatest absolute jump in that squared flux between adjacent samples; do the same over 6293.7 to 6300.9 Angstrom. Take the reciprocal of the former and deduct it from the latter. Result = 6.1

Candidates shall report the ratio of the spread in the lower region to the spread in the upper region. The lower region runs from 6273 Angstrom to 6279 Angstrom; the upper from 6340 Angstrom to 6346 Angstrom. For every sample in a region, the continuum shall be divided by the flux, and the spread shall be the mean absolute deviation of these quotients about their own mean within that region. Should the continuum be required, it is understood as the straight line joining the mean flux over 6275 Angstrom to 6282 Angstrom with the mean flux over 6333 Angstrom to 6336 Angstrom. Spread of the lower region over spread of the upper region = 1.3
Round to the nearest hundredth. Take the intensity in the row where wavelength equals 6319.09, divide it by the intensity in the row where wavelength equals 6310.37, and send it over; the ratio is 0.92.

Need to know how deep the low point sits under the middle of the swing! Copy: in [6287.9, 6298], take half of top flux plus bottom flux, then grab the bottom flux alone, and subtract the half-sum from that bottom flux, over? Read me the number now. -0.36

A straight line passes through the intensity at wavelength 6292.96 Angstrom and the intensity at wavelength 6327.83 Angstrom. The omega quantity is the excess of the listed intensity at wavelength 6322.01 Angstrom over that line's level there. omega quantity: -0.36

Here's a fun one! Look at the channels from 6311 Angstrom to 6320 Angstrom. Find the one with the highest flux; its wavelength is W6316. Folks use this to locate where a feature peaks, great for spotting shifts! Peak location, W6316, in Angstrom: 6311.82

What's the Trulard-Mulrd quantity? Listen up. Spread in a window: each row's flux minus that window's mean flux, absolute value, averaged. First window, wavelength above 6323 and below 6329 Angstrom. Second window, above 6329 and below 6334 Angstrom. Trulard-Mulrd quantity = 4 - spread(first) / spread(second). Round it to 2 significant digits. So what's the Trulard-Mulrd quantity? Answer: -1.5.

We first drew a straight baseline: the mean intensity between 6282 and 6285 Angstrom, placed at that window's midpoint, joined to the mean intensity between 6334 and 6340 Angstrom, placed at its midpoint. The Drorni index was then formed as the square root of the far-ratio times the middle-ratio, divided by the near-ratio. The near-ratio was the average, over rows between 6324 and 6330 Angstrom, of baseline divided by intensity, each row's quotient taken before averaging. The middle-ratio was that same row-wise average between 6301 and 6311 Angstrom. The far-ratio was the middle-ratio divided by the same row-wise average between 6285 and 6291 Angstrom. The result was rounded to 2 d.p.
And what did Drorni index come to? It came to 1.03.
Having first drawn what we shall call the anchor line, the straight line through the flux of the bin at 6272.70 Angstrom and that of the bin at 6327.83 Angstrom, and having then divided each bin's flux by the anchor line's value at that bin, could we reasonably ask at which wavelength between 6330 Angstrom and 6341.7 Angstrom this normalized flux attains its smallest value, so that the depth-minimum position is 6332.20 Angstrom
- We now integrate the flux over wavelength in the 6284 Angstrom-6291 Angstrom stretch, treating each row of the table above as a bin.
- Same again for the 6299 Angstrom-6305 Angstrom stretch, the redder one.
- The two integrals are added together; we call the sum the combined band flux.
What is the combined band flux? 118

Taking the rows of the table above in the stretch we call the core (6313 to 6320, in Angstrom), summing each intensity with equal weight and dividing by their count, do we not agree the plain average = 8.48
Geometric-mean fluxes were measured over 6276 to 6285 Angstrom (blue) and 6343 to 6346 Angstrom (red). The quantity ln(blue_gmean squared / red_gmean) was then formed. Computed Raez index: 2.229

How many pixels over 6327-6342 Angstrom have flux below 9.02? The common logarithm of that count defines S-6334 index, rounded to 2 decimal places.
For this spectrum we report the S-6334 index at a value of 0.85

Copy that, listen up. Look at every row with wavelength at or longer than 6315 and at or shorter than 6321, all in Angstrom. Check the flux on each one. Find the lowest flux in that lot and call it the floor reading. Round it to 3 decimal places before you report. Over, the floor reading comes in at 8.077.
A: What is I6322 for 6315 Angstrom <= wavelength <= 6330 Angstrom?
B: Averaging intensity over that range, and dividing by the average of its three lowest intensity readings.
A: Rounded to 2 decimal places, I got 1.06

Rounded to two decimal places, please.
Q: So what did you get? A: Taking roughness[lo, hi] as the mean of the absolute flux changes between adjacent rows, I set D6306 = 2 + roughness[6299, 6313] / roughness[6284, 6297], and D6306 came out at 3.65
